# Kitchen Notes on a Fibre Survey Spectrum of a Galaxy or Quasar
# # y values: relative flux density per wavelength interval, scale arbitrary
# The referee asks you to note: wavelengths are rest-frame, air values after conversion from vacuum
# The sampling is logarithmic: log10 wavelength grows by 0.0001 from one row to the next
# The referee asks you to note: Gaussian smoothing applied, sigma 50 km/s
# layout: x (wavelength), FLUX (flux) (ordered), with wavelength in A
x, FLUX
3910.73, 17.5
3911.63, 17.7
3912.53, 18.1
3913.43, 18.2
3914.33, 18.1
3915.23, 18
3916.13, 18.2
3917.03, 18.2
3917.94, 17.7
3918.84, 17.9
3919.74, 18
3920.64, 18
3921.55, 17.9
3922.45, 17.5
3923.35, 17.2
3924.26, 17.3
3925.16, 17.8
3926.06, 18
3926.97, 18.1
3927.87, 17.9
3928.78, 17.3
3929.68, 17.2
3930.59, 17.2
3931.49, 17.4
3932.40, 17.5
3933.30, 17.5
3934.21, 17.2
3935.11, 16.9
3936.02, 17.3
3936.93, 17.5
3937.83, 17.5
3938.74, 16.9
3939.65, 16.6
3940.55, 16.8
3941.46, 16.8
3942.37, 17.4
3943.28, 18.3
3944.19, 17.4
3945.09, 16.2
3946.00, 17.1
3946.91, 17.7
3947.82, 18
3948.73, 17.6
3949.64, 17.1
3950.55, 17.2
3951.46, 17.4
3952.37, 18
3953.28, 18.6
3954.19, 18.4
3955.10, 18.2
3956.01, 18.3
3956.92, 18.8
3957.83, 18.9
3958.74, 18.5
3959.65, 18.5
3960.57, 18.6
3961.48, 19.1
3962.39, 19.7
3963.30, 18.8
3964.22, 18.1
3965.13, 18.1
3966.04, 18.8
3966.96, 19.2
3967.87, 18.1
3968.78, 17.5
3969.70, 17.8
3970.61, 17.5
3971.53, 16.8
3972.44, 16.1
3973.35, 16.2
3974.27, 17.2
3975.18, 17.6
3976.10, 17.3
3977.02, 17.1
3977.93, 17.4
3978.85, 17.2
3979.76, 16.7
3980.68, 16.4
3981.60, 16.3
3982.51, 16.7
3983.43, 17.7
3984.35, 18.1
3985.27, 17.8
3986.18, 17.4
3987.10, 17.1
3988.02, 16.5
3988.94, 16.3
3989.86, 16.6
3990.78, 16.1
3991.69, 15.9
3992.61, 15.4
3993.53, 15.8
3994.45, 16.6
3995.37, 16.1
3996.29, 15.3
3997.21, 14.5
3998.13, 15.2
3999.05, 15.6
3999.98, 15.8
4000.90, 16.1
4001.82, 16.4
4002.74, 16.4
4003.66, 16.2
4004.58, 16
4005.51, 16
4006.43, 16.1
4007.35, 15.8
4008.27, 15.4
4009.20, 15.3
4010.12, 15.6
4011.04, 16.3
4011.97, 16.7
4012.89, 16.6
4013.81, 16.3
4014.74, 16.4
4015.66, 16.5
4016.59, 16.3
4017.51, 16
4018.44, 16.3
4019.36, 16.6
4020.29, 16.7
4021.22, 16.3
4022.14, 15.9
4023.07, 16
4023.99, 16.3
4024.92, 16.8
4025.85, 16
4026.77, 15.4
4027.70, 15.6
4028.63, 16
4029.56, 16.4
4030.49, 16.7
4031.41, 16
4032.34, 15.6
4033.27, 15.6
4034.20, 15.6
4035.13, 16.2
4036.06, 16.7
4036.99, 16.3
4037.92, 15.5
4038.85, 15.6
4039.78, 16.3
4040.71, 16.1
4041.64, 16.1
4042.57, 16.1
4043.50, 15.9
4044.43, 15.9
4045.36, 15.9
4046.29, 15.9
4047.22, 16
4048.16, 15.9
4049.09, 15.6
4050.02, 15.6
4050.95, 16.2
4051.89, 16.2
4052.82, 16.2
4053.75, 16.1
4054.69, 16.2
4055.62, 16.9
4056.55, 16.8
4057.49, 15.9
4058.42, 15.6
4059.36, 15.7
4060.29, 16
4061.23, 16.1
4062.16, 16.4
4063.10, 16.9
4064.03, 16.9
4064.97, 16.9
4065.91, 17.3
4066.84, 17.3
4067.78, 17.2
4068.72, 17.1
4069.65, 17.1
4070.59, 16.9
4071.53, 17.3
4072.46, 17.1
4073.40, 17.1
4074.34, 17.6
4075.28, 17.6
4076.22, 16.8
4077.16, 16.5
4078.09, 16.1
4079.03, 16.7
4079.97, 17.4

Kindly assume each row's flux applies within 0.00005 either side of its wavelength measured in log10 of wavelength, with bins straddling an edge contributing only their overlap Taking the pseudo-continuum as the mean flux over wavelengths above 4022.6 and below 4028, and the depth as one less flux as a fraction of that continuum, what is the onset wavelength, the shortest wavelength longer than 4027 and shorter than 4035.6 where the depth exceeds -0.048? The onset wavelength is 4027.70 A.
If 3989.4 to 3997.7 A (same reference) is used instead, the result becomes 3989.86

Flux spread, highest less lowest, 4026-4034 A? 1.3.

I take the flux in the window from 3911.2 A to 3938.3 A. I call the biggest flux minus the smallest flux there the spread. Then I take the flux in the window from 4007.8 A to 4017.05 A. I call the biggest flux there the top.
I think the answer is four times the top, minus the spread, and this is 65.5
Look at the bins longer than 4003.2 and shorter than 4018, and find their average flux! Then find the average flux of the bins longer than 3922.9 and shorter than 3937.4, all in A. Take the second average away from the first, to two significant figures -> -1.4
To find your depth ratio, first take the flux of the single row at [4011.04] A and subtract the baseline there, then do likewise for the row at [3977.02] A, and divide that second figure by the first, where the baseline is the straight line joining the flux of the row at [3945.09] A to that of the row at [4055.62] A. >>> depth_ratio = -2.2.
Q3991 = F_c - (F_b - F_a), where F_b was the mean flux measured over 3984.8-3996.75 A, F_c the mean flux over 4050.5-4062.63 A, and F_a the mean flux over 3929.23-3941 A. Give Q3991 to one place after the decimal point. 17.0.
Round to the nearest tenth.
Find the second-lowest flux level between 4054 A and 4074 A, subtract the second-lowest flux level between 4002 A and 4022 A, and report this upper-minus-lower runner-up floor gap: 0.3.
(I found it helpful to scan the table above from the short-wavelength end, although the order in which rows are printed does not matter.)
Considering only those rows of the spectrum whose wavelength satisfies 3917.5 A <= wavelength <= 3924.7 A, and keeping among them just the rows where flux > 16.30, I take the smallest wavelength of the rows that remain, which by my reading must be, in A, 3917.94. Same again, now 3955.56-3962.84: 3956.01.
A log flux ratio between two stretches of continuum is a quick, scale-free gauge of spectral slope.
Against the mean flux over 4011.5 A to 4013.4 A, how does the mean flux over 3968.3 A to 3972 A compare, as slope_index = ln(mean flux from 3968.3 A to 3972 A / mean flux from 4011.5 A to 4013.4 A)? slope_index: 0.044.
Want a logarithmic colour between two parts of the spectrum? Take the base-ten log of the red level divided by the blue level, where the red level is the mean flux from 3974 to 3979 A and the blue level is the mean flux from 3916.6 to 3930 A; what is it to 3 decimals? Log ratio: -0.011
